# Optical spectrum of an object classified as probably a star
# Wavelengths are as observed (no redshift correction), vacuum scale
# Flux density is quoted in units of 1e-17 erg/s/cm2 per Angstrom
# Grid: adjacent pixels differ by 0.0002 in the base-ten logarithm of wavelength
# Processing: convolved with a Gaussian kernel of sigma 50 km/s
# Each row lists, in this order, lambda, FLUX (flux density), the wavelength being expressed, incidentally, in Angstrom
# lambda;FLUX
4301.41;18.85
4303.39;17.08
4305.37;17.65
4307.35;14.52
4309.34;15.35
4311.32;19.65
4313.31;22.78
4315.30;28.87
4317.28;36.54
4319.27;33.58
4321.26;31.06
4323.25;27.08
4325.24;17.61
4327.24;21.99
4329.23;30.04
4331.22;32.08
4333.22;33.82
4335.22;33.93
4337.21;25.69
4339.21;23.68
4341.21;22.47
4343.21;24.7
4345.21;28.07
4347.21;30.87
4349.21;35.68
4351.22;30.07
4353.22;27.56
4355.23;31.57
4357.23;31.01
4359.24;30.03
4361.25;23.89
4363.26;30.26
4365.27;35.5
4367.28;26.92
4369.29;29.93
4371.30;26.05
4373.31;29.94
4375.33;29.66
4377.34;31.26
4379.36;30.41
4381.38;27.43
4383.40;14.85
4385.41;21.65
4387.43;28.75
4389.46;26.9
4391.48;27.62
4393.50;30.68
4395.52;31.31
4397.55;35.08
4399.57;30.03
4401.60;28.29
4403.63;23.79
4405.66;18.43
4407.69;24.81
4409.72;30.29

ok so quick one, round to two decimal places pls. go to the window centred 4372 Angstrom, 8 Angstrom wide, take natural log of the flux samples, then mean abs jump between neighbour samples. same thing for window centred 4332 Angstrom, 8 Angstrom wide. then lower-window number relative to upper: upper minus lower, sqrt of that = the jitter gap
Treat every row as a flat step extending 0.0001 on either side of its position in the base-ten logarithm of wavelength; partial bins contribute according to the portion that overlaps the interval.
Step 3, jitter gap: 0.23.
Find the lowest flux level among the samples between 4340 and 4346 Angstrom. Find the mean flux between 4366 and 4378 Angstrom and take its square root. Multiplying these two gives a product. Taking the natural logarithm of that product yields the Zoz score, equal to 4.80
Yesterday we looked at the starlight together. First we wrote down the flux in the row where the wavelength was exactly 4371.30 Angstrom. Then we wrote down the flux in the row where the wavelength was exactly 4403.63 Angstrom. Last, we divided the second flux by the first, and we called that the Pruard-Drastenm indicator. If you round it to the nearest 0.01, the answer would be 0.91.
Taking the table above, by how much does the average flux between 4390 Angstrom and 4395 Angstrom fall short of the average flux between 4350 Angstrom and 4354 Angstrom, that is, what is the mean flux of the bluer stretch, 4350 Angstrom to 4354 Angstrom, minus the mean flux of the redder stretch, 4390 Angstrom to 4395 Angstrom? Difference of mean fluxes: 0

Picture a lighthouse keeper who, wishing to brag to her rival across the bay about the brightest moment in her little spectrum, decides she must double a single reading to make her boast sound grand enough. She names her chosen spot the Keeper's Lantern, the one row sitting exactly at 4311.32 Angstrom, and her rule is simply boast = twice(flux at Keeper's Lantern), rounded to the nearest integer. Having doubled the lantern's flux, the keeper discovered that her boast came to 39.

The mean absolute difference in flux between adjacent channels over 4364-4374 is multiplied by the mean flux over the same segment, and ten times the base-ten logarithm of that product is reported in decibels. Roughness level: 21.6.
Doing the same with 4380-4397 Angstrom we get 20.9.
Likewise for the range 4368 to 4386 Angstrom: 20.4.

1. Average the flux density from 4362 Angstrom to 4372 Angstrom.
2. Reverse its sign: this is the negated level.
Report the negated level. -29.7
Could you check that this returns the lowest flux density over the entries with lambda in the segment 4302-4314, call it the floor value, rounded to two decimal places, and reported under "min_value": 14.52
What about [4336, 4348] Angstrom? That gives 22.47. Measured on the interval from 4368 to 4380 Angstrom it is 26.05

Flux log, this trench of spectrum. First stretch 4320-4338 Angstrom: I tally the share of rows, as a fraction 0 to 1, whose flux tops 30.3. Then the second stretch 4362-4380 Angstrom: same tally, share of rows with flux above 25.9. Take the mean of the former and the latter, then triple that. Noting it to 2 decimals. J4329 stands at 2.17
